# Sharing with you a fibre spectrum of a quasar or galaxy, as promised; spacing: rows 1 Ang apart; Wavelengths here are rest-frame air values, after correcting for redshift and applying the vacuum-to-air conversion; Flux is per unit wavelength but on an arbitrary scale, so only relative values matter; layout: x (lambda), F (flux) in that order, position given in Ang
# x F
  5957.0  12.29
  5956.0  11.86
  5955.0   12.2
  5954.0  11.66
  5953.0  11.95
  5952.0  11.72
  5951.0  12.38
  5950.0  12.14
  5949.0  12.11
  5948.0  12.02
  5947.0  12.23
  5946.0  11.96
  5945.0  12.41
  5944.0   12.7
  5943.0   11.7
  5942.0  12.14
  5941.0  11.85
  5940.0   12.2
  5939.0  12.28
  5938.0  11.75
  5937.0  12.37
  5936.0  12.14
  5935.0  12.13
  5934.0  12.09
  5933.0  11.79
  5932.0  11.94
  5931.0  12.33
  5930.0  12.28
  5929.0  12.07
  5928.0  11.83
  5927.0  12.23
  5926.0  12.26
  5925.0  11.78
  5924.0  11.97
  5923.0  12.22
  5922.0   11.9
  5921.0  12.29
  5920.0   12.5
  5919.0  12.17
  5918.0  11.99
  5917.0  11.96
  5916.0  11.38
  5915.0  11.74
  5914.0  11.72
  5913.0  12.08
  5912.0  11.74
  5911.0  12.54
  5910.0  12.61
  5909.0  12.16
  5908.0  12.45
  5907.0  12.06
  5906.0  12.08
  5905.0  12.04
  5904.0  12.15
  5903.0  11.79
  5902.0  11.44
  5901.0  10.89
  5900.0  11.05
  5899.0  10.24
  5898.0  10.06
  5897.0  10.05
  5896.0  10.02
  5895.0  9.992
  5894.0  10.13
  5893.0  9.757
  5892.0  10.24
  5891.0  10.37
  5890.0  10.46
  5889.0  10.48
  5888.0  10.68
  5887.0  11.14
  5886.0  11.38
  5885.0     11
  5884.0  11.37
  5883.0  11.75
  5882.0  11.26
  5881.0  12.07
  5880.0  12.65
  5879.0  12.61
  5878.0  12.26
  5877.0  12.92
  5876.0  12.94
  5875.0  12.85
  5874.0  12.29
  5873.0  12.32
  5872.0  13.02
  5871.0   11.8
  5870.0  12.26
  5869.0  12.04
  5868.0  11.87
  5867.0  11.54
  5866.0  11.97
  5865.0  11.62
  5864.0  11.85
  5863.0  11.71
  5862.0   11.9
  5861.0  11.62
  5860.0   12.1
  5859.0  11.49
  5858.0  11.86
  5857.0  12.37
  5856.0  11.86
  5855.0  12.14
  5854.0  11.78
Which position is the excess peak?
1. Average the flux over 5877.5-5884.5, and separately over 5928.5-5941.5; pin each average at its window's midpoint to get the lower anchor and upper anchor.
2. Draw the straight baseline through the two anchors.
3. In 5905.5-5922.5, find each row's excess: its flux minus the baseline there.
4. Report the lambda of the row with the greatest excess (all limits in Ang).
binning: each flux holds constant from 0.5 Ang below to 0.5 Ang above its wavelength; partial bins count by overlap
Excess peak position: 5910.0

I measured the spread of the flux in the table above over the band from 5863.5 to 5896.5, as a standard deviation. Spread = 1.0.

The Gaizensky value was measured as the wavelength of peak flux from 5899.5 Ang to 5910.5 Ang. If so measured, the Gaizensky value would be 5910.0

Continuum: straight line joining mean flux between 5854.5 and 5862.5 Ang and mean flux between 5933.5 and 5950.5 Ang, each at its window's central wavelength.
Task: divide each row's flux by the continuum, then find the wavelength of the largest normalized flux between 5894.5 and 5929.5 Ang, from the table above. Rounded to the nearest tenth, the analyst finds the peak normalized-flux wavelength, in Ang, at 5910.0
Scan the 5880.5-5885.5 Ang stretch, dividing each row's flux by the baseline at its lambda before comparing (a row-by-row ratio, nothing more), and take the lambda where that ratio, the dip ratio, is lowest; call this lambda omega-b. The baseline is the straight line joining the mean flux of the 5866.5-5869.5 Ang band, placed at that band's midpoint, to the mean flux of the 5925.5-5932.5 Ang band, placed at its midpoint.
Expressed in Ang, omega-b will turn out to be 5885.0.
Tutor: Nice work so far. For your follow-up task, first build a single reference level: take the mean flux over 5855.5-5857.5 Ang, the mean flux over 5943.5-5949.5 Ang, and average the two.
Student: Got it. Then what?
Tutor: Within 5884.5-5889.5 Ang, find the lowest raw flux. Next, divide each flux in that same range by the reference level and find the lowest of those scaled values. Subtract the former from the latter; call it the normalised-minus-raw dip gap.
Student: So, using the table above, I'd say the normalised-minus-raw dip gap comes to -9.6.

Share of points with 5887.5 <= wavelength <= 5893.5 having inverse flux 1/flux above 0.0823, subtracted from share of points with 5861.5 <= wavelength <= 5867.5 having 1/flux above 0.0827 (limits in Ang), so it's 0.00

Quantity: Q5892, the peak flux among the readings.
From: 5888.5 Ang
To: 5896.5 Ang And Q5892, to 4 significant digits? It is 10.48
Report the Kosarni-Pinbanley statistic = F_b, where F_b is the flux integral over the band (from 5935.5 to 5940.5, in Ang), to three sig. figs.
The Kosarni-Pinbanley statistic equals 60.7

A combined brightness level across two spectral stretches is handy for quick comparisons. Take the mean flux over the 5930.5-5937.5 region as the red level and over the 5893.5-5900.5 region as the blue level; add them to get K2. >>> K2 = 22.3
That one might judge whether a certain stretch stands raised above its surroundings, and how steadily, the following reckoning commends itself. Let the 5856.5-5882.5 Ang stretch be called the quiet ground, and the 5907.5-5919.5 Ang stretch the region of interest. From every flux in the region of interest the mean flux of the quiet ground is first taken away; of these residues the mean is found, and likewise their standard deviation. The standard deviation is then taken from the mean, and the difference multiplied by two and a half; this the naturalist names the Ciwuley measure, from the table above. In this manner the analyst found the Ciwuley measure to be -1.1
